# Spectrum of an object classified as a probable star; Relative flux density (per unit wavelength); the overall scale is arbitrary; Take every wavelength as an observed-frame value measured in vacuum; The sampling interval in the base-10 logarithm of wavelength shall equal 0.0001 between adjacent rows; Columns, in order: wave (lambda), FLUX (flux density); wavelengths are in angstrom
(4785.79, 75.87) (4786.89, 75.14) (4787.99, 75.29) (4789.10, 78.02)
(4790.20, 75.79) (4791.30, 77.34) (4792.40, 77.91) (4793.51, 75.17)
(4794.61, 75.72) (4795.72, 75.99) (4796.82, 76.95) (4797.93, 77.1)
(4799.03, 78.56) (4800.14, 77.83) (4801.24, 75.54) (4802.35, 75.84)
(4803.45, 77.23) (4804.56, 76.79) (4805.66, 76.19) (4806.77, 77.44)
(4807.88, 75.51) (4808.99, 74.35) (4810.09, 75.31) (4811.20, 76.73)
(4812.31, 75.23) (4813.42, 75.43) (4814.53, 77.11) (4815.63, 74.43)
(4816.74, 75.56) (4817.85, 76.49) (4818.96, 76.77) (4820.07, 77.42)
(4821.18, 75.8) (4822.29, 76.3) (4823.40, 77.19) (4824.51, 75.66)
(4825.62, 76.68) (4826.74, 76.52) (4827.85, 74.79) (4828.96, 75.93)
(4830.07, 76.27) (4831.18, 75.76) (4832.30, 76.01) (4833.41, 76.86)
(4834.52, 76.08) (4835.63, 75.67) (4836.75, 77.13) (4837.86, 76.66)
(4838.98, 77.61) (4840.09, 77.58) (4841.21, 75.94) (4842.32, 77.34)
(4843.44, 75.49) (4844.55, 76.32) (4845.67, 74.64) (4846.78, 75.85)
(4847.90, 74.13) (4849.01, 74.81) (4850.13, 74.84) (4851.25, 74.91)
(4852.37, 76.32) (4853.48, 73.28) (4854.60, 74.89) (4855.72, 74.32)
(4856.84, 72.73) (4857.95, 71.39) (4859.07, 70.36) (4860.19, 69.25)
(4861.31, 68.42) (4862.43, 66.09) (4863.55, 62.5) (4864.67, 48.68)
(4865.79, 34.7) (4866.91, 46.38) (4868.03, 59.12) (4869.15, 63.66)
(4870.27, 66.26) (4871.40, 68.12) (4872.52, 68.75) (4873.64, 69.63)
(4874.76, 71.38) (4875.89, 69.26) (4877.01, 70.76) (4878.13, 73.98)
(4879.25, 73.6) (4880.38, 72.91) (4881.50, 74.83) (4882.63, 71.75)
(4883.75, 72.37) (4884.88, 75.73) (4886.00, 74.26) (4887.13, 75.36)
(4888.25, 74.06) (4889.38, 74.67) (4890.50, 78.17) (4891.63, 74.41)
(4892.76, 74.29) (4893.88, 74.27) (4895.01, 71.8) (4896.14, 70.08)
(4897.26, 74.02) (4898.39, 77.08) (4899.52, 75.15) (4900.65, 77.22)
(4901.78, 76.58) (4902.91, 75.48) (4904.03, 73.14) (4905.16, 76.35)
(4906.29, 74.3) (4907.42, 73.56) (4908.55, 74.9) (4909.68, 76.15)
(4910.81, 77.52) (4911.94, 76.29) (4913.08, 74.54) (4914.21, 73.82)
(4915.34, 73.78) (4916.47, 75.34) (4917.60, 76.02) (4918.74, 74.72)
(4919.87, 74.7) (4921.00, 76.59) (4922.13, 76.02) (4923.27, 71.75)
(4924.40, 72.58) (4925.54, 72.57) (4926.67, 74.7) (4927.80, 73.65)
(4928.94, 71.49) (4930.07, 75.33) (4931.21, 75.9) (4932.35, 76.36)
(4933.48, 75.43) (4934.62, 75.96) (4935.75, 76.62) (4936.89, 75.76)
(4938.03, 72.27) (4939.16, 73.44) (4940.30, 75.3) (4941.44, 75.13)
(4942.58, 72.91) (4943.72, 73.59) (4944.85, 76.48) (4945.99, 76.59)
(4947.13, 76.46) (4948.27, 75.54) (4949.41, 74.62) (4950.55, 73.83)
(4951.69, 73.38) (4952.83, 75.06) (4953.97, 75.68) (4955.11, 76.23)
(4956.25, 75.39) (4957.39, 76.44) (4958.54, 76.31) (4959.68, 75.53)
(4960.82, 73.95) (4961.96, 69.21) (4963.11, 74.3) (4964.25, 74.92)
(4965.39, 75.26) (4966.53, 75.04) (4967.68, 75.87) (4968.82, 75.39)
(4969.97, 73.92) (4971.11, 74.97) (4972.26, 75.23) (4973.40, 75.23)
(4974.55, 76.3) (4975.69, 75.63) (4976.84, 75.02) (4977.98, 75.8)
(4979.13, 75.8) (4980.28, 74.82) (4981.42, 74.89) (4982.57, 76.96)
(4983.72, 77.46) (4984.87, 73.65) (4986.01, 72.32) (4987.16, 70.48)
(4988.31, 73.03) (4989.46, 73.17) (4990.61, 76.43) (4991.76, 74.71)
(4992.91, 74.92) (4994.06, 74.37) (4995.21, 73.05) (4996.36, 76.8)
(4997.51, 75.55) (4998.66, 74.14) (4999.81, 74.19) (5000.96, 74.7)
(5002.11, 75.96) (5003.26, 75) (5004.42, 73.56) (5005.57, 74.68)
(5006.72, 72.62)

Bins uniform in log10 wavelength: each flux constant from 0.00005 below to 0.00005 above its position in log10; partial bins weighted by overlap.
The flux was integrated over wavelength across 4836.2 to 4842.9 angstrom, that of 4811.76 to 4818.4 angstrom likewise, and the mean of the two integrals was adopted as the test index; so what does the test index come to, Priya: 509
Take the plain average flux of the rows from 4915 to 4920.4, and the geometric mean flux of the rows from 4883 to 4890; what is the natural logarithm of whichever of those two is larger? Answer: 4.32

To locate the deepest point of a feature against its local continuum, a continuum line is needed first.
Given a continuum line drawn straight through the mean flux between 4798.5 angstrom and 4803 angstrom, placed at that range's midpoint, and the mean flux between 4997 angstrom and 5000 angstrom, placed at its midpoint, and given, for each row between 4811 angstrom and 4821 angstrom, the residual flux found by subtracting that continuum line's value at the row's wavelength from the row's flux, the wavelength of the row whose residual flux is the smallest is 4815.63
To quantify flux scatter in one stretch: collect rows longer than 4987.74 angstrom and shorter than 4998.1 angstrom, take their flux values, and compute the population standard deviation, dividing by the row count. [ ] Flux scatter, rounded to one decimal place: 1.3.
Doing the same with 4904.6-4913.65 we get 1.2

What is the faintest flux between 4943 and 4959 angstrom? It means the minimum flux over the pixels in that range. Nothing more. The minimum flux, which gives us 73.38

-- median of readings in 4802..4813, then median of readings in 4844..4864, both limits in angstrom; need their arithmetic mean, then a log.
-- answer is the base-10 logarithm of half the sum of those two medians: 1.88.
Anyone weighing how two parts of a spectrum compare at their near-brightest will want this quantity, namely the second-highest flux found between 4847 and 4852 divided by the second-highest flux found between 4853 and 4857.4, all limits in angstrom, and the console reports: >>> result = 1.01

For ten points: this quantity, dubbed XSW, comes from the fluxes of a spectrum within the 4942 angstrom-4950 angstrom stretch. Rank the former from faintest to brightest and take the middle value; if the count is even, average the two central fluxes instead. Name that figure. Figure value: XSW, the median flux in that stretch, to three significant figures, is 75.5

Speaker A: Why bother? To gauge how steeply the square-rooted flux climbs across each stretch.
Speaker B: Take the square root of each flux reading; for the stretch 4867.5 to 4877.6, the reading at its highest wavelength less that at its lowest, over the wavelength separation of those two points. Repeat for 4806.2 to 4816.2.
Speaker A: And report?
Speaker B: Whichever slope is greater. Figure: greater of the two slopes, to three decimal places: 0.081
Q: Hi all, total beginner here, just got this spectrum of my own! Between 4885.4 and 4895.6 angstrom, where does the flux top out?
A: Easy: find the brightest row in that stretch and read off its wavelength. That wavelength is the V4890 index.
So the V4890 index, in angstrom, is 4890.50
